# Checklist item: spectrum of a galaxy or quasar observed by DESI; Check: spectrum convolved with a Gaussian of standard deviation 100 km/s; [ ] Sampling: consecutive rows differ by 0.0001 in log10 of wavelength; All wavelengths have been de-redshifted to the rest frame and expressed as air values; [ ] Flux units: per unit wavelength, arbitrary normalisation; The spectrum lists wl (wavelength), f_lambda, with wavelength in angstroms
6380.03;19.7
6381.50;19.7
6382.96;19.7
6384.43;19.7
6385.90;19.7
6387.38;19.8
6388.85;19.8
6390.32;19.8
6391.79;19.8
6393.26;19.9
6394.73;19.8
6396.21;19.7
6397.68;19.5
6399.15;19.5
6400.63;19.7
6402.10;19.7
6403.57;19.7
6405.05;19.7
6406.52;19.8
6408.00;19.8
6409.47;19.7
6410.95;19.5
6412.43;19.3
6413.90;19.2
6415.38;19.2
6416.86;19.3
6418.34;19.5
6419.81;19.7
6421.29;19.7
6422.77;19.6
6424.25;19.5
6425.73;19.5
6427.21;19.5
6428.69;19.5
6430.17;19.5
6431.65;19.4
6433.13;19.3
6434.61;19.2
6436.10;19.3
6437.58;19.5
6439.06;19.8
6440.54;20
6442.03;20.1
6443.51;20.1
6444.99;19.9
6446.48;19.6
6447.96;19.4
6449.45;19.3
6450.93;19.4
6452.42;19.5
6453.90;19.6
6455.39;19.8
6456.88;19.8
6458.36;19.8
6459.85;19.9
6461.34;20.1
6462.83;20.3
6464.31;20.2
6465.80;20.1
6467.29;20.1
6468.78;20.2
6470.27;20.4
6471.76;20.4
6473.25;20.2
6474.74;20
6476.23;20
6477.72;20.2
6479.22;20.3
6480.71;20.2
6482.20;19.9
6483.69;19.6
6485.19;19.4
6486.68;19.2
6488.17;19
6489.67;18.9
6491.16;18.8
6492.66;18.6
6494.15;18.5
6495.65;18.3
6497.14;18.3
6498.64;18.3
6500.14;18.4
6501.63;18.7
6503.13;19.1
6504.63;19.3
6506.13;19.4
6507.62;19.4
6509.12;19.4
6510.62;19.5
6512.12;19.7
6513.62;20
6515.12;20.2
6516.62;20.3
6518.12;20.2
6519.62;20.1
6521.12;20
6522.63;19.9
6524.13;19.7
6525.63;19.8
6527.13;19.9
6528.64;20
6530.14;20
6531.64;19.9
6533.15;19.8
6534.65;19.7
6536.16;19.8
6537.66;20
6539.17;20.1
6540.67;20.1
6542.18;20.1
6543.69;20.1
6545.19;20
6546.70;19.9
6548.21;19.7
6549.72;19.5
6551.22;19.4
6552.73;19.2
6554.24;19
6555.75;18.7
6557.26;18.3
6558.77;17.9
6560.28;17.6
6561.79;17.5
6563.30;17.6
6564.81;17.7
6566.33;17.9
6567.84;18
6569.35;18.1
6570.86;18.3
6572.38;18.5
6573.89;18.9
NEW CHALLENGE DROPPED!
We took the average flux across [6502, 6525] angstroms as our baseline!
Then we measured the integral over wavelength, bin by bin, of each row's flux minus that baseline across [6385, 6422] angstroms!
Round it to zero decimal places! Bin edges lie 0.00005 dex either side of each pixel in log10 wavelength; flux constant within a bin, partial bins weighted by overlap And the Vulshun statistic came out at -4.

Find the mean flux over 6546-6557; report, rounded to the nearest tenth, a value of 19.3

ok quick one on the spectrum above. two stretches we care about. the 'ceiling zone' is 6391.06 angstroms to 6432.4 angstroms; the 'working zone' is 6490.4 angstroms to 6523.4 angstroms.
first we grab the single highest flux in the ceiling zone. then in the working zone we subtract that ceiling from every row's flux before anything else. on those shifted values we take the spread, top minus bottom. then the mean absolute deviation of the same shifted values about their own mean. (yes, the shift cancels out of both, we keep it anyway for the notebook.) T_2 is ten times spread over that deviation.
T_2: 33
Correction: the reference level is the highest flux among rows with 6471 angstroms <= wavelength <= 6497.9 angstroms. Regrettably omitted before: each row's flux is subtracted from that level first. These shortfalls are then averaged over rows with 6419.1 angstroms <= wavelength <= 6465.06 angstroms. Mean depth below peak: 0.7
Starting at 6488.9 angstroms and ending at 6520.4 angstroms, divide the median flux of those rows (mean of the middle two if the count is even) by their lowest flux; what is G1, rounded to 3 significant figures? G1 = 1.05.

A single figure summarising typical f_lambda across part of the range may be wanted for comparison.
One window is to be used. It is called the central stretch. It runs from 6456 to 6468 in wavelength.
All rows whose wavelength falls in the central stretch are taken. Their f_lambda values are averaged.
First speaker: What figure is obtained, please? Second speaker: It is 20.0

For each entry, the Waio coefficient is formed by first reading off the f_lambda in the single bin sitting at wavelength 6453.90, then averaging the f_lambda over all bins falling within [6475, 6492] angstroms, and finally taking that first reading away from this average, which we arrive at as -0.01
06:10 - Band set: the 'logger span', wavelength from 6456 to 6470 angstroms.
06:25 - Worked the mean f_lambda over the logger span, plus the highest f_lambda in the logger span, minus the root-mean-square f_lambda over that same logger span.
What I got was 20.3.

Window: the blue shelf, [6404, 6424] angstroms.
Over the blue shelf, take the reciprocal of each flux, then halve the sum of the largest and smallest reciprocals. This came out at 0.0513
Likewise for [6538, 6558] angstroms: 0.0522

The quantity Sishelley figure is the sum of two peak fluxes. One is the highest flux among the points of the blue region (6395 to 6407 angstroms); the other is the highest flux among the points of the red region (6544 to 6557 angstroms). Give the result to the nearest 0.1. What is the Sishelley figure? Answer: 39.8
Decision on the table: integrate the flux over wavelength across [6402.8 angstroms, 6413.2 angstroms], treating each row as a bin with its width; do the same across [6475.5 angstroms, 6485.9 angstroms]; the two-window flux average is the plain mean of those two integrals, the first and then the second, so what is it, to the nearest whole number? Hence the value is 206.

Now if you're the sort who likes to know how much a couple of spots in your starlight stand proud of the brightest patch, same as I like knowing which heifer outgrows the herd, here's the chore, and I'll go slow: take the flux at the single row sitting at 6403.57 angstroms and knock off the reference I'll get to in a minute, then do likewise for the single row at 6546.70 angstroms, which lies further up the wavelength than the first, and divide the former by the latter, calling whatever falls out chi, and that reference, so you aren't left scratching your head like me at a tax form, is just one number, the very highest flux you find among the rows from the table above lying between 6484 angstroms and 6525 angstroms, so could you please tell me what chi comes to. 1.5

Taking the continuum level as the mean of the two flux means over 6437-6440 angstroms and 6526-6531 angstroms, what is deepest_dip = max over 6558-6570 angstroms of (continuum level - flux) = 2.3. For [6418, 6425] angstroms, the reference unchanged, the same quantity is 0.3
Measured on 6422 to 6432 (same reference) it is 0.4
